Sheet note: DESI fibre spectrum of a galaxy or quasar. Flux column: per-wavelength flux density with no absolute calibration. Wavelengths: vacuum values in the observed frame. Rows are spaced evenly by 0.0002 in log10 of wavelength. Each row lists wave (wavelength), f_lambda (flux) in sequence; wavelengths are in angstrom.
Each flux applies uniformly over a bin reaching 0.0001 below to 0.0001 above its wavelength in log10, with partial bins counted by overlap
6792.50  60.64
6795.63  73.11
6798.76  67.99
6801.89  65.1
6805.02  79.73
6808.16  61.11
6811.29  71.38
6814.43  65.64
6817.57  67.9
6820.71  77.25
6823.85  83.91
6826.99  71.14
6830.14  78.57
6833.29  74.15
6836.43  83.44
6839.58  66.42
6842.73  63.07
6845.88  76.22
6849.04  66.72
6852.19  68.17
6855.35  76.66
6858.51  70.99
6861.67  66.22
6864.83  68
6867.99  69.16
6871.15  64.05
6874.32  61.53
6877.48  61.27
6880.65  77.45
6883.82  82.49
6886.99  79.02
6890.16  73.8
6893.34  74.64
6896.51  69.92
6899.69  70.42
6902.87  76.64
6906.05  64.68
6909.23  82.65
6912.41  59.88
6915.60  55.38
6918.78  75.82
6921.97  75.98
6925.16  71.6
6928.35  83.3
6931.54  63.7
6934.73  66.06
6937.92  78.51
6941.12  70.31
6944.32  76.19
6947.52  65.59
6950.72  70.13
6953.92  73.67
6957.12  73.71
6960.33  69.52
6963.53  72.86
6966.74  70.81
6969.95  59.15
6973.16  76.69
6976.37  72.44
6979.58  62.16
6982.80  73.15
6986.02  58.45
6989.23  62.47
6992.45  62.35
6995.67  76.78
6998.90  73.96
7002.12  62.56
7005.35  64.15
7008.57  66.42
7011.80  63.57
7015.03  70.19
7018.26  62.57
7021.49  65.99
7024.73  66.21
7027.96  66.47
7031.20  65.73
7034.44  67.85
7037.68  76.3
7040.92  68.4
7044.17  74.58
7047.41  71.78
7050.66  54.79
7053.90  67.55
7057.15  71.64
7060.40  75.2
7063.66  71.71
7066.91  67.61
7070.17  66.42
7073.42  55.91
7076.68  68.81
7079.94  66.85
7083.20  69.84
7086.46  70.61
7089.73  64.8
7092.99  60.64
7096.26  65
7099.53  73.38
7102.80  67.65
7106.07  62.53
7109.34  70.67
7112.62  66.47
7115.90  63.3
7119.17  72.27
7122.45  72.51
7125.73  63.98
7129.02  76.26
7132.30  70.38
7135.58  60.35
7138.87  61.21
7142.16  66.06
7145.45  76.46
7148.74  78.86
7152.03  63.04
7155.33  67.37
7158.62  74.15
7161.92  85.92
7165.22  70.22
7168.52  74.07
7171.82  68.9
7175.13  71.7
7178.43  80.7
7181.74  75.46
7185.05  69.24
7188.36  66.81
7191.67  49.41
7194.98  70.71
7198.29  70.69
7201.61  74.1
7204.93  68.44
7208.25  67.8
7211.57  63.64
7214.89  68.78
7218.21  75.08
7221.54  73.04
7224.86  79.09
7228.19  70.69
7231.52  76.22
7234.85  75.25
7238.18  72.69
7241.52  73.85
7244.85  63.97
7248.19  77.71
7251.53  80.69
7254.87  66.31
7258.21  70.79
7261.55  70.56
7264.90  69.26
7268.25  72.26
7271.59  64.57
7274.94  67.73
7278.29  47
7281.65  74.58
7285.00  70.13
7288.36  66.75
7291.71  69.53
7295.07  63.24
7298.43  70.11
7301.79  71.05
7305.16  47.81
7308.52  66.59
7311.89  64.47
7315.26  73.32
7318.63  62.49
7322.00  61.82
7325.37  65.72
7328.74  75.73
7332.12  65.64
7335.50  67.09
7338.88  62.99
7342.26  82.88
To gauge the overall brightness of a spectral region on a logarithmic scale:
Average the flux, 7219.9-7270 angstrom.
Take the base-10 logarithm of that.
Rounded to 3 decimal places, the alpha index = 1.862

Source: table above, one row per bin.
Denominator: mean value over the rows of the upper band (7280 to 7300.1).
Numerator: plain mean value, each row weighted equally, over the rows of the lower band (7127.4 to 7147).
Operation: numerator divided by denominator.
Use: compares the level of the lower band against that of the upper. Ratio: 0.99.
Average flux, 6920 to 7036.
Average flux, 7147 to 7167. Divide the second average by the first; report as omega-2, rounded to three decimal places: 1.063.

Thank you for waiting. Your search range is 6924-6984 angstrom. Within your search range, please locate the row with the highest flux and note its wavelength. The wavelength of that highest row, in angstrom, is 6928.35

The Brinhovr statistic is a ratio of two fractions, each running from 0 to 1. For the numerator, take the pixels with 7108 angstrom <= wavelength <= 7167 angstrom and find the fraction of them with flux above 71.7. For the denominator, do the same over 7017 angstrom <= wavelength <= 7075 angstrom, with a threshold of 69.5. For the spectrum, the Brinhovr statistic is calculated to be 1.2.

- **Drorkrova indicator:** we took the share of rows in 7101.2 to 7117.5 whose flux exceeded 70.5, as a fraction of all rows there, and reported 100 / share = 500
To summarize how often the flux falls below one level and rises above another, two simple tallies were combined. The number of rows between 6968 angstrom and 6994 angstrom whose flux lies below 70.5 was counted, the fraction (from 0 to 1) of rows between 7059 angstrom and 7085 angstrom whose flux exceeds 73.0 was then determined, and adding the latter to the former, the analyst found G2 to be 5.1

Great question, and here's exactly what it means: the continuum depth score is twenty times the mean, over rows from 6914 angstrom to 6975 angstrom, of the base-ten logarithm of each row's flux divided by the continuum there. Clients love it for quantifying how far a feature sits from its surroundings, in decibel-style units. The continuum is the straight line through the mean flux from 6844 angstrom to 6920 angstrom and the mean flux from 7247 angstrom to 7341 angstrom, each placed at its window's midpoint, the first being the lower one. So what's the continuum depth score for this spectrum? 0.1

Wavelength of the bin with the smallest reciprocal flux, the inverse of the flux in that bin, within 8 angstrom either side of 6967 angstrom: 6973.16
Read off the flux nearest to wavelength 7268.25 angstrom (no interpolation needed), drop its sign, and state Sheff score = 72.3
